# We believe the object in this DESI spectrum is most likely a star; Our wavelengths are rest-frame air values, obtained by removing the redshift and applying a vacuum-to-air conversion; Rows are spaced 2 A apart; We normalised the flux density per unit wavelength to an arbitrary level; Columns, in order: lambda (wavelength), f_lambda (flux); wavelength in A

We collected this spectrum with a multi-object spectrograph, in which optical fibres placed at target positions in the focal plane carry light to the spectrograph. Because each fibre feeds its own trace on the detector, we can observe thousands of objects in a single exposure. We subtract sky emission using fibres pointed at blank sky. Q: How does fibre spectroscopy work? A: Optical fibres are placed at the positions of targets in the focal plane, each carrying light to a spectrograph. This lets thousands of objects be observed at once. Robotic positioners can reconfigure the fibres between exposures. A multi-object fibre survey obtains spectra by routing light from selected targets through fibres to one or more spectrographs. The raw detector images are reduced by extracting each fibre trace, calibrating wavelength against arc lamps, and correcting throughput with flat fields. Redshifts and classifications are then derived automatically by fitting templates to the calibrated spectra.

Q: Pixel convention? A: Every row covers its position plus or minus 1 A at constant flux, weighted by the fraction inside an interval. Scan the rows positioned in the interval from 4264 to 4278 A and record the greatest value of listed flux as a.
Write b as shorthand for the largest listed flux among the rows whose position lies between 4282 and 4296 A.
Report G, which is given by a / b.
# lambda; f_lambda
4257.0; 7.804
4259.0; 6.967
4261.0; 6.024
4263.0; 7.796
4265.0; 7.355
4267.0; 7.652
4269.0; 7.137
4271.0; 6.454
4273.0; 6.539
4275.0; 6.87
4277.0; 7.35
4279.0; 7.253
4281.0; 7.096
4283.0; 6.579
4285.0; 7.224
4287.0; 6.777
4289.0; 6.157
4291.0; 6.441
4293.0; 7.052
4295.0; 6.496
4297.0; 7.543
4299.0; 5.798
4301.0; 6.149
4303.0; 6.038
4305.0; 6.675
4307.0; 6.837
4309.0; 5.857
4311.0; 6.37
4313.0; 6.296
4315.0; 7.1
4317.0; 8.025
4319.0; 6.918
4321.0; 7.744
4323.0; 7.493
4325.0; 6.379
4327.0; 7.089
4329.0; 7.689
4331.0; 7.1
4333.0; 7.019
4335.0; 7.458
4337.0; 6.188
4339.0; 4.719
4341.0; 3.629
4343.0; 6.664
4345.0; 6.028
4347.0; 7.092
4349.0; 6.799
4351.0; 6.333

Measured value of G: 1.06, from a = 7.652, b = 7.224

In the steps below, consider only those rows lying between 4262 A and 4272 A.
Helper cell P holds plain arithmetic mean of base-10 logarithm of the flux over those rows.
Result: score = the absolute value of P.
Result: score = 0.861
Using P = 0.861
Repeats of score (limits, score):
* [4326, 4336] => 0.861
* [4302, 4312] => 0.802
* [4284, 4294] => 0.827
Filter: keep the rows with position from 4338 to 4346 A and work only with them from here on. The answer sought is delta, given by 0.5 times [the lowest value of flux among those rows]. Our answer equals 1.81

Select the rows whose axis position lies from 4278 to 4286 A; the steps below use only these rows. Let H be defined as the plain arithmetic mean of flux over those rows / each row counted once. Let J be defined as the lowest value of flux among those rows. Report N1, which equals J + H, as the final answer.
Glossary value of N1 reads 13.6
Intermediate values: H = 7.04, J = 6.579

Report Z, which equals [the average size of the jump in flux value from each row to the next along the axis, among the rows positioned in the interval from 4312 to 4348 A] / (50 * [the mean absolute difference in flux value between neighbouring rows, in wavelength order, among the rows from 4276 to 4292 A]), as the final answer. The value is 0.048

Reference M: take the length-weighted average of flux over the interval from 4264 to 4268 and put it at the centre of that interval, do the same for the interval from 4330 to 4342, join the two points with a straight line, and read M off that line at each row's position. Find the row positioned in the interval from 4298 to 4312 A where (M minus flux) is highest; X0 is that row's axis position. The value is 4299.0 A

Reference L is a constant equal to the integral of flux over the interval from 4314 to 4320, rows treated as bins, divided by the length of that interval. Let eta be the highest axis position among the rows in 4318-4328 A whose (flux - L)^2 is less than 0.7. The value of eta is 4327.0 A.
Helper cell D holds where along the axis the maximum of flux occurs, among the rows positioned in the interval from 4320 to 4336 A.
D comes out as 4321.0 A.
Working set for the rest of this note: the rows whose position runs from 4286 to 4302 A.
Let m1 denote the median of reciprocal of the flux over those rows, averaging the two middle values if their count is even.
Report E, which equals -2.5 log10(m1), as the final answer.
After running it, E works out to 2.03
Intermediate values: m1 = 0.155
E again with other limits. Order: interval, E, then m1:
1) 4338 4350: 2.00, 0.158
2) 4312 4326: 2.13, 0.141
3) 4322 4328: 2.13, 0.141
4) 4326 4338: 2.13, 0.141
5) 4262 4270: 2.19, 0.133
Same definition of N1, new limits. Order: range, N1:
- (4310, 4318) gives 13.2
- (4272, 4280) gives 13.5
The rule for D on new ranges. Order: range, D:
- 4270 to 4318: 4317.0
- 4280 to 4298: 4297.0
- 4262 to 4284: 4263.0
